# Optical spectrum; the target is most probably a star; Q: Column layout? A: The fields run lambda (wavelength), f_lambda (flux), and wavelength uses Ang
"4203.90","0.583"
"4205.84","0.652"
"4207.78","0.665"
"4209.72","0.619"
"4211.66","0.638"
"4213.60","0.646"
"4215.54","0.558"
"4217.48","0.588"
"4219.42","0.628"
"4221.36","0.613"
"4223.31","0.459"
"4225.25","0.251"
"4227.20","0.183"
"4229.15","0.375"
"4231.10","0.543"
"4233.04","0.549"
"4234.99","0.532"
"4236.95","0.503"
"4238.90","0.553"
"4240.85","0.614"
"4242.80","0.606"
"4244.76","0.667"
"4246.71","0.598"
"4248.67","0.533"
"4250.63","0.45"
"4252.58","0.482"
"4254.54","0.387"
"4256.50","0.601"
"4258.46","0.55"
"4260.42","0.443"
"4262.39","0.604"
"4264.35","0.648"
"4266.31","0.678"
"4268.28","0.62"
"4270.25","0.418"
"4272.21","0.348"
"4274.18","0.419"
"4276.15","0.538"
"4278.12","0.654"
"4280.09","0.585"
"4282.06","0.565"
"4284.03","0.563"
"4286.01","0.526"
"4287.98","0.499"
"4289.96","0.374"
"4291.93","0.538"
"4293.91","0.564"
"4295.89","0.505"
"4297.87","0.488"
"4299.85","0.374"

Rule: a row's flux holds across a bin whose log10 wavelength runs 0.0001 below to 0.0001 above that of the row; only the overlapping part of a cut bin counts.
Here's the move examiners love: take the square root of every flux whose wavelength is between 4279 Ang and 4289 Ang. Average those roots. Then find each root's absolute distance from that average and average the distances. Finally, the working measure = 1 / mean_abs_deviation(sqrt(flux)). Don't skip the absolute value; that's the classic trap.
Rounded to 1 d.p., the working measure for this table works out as 52.4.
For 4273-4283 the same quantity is 24.6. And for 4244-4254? 21.6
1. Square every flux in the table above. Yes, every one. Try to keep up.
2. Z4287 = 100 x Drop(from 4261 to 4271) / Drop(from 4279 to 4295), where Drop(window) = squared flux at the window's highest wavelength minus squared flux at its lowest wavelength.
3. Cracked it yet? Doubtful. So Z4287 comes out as 788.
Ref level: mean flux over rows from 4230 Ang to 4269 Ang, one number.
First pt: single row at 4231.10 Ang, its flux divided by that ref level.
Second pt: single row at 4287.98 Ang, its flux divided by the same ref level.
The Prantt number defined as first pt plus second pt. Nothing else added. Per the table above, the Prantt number 1.87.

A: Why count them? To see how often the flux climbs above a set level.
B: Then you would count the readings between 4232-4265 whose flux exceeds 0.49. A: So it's 13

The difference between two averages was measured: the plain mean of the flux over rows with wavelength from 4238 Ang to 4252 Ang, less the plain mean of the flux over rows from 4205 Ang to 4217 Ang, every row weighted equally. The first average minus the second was -0.055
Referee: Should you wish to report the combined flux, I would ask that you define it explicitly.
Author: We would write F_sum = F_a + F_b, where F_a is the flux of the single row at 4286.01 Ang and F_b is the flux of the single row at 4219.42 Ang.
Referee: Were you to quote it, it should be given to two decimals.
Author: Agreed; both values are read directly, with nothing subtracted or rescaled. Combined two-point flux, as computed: 1.15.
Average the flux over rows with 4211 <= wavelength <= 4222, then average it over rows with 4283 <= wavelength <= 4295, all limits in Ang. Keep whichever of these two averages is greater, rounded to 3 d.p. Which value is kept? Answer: 0.612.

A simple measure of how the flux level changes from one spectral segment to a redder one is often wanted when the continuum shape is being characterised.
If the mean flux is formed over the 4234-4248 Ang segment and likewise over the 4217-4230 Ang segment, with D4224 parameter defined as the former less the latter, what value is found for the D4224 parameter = 0.14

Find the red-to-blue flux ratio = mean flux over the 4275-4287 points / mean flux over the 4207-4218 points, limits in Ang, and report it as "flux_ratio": 0.92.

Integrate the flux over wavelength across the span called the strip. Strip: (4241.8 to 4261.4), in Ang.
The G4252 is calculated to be 10.4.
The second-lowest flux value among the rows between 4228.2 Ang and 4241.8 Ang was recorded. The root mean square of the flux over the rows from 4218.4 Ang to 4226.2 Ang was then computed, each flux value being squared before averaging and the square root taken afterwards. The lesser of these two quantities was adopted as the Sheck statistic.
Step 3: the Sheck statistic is 0.503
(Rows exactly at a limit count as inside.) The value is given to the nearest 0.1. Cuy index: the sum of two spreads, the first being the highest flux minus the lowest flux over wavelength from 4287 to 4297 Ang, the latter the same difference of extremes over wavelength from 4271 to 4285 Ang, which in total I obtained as 0.5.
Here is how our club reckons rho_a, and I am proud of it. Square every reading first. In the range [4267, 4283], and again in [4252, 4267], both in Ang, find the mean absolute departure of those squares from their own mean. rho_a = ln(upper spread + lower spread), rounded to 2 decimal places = -1.70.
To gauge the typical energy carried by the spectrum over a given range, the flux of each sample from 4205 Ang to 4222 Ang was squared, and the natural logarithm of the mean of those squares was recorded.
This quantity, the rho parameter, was -0.94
